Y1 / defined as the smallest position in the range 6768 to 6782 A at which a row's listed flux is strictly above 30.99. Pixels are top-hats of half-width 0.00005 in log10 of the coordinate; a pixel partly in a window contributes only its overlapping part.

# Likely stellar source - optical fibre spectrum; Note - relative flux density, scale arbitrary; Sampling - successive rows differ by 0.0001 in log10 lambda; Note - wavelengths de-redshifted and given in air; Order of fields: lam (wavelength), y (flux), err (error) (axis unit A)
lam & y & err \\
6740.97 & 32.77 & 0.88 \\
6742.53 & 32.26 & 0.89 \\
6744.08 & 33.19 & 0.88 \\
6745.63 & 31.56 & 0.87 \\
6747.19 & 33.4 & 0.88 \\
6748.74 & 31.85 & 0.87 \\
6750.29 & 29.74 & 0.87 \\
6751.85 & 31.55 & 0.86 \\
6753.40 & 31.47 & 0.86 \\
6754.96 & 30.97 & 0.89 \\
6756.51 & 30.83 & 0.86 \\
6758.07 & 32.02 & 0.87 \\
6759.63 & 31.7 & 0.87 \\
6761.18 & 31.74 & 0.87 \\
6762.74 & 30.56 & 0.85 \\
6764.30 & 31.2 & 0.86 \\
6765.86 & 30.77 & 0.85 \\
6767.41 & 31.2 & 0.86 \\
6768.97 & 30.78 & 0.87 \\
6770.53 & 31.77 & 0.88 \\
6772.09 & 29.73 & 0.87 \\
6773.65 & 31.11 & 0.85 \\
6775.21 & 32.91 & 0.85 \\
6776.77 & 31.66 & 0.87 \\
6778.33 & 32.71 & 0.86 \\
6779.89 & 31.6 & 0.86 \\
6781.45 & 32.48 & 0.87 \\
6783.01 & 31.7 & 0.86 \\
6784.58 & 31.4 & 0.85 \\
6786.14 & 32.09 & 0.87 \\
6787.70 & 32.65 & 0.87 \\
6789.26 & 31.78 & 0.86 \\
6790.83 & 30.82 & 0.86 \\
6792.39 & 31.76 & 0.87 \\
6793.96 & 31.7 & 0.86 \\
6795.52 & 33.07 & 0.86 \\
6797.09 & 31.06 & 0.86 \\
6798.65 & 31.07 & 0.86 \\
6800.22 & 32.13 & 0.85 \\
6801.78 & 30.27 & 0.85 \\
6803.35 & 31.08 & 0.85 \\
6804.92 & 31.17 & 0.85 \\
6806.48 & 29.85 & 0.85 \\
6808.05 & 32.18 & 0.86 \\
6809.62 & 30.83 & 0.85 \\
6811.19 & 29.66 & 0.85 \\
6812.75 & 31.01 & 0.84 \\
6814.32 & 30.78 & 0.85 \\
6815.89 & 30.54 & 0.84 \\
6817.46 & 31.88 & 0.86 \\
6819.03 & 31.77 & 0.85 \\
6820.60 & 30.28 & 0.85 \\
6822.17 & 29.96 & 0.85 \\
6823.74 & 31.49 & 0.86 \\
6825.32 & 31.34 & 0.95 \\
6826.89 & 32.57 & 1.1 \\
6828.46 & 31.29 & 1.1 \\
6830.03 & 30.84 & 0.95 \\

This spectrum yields 6770.53 A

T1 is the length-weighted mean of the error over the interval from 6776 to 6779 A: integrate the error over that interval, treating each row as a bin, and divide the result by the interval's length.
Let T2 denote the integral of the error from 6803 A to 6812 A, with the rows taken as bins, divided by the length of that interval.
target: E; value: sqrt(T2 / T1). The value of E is 0.99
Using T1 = 0.865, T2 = 0.852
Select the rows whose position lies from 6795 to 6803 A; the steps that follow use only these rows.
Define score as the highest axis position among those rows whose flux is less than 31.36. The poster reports 6801.78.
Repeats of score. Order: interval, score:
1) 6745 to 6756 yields 6754.96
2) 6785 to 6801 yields 6798.65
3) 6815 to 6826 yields 6825.32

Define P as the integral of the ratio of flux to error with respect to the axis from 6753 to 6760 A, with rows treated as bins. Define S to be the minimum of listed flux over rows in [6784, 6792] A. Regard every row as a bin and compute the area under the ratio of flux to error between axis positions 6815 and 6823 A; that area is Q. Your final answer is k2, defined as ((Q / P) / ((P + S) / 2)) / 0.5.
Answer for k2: 0.0163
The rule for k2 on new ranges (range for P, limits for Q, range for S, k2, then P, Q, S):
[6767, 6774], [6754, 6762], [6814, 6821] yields 0.0166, 249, 289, 30.28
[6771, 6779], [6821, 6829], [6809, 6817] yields 0.0111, 294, 263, 29.66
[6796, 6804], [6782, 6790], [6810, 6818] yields 0.0126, 292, 296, 29.66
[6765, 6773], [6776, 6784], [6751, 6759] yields 0.0132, 285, 296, 30.83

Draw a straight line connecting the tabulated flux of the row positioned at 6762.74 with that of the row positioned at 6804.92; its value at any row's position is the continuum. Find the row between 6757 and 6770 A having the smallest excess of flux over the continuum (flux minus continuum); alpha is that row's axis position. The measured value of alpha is 6762.74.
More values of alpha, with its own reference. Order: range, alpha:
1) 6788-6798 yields 6790.83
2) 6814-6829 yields 6822.17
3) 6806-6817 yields 6811.19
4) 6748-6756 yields 6750.29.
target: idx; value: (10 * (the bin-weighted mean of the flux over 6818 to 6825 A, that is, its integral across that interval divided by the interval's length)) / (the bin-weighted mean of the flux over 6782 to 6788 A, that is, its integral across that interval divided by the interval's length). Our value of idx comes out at 9.7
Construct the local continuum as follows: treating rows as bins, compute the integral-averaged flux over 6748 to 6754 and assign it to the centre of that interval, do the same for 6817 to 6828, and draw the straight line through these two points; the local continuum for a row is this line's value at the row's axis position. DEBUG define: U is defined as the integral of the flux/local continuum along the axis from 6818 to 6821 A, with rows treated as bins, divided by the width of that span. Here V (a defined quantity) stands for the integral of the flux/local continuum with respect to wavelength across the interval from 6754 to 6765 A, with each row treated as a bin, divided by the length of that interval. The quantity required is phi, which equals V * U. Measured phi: 1.00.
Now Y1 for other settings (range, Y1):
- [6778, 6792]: 6778.33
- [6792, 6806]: 6792.39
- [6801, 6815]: 6803.35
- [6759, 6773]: 6759.63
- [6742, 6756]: 6742.53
